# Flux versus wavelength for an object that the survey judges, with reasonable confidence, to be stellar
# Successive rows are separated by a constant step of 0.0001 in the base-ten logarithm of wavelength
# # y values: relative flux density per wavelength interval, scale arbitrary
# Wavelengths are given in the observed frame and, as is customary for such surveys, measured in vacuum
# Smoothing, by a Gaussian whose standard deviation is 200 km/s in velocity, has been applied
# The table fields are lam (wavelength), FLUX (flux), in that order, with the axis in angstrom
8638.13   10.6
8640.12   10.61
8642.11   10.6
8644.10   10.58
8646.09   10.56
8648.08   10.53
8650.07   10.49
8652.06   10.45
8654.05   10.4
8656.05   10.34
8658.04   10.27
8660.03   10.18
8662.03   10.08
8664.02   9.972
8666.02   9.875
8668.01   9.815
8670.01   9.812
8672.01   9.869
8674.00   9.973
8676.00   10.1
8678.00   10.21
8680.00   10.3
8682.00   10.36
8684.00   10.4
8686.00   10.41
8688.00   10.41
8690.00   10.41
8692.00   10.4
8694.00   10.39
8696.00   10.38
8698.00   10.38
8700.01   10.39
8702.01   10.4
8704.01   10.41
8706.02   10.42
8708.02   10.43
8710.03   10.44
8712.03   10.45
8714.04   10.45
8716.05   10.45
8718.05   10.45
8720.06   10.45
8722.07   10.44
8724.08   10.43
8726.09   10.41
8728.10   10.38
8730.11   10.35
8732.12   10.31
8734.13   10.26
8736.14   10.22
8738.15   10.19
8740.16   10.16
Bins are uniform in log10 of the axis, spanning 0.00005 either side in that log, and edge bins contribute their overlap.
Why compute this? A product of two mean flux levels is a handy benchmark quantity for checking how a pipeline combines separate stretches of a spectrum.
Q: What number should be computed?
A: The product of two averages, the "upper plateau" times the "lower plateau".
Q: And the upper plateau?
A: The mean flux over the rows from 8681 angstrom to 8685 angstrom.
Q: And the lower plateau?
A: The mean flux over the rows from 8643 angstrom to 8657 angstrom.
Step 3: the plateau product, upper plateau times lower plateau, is 109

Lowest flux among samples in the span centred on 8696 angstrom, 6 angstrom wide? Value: 10.38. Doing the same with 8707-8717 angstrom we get 10.43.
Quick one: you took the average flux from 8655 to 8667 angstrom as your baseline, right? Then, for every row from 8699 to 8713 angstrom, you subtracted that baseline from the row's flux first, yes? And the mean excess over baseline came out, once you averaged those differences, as 0.30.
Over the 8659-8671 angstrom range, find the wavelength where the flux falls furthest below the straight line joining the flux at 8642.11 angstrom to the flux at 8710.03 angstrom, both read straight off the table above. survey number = 8668.01 angstrom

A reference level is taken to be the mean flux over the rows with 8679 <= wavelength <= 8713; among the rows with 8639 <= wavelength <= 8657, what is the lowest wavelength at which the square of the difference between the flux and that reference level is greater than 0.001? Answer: 8640.12 angstrom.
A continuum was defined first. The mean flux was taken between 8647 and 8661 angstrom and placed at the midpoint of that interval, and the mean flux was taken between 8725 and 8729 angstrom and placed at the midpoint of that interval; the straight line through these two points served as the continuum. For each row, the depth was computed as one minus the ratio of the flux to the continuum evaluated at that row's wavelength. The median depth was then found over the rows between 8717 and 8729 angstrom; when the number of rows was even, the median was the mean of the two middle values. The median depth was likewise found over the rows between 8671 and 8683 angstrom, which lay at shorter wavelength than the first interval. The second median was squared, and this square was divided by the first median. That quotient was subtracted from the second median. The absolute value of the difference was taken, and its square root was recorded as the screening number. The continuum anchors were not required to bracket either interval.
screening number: 0.38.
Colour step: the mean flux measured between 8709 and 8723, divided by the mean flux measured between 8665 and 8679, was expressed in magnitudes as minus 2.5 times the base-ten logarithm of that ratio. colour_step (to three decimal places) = -0.053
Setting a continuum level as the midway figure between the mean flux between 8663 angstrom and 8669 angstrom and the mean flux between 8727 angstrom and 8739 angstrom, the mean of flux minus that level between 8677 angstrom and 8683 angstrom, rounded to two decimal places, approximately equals 0.20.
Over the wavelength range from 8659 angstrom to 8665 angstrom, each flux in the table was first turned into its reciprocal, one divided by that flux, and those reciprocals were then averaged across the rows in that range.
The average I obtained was 0.099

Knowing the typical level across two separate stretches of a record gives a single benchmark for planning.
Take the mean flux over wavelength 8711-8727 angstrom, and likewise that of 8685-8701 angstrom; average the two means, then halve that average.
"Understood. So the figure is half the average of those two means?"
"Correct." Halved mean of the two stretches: 5.21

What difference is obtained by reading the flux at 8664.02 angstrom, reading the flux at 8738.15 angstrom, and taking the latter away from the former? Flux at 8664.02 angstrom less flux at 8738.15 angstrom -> -0.22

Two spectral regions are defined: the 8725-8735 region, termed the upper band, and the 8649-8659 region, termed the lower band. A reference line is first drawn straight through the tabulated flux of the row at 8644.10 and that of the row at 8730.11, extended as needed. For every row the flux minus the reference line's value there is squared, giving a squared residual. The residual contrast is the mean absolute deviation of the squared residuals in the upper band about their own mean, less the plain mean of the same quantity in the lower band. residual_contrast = -0.030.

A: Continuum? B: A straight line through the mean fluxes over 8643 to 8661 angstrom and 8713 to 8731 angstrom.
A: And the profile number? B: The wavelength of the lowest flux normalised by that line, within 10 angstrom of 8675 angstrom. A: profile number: 8670.01 angstrom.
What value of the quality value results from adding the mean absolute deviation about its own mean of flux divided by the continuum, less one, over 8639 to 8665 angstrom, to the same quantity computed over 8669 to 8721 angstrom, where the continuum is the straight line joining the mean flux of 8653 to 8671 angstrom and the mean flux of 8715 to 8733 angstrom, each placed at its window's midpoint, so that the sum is 0.029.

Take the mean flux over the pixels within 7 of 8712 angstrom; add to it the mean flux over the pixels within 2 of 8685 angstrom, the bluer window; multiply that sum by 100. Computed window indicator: 2085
